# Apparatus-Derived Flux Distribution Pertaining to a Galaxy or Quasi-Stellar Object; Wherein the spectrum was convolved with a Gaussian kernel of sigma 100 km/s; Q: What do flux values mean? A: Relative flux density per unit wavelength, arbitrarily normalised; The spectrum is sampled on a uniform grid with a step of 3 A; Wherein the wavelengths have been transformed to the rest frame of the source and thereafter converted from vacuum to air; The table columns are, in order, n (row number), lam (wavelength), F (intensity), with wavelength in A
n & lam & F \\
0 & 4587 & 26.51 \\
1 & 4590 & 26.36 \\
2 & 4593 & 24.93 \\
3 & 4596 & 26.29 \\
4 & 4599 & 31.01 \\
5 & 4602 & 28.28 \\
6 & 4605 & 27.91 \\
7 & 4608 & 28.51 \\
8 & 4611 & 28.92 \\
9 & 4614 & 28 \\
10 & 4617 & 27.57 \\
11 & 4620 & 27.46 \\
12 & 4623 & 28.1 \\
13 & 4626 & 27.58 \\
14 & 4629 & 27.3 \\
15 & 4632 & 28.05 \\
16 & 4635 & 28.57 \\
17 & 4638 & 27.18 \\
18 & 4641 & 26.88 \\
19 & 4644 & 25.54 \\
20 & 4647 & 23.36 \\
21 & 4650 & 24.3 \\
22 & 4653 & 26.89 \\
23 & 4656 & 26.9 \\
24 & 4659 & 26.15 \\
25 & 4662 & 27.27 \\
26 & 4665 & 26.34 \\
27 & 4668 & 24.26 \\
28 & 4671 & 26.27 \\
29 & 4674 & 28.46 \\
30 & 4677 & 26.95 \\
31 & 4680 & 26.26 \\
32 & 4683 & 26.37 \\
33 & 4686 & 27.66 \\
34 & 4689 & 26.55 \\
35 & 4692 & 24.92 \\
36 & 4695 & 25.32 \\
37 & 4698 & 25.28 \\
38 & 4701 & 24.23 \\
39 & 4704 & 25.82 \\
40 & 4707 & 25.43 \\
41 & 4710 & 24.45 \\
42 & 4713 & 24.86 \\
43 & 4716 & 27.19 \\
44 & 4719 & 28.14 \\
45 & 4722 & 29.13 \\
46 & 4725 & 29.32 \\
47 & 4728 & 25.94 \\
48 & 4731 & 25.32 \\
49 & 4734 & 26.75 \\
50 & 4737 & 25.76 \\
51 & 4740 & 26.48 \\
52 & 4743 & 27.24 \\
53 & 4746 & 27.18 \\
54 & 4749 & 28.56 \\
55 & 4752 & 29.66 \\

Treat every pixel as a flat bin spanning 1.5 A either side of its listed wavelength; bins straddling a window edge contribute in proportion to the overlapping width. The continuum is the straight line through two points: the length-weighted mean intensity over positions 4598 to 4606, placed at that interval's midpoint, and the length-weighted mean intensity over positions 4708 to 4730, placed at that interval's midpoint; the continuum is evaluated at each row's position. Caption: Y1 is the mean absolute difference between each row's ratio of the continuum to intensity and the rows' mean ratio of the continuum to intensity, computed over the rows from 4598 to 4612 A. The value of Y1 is 0.028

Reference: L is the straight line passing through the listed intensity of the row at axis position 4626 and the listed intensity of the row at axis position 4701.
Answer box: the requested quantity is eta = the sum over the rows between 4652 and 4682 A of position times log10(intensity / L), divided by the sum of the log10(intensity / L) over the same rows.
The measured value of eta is 4670.9 A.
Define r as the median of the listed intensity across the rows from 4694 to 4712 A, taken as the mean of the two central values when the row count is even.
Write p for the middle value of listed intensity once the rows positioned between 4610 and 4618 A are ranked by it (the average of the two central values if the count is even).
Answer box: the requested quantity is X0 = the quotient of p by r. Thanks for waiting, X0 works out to 1.11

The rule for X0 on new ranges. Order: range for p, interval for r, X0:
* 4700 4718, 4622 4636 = 0.90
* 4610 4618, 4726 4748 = 1.06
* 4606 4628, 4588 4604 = 1.06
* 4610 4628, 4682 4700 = 1.08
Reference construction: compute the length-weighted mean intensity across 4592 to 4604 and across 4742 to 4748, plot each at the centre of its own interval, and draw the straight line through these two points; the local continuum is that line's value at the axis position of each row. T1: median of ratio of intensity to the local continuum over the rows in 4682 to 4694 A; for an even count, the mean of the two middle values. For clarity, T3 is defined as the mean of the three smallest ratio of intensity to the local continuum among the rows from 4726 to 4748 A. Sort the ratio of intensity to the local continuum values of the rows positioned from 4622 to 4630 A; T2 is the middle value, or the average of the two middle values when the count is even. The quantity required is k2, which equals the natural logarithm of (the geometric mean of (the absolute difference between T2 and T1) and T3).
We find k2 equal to -1.7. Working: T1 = 0.96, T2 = 1.00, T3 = 0.938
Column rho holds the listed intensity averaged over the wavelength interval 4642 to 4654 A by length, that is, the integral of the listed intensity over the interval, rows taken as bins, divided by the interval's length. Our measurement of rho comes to 25.0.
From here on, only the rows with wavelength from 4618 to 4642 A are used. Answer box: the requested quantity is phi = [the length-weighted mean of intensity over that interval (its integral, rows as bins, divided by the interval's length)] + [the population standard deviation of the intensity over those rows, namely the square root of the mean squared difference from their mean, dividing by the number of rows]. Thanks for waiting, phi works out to 28.2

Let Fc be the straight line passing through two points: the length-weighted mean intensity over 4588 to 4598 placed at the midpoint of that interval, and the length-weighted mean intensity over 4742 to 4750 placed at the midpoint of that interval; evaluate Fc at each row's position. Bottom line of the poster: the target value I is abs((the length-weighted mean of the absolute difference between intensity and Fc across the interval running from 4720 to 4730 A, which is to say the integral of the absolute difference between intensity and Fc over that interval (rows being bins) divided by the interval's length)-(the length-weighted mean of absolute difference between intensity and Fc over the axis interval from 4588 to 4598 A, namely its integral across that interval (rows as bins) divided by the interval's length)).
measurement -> 1.0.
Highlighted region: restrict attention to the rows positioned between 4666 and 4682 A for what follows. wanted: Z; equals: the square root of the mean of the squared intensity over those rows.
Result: 26.5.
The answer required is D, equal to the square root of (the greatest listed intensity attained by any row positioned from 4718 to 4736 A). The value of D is 5.41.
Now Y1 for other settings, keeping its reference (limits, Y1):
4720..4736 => 0.052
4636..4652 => 0.055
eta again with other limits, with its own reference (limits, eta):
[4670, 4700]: 4682.9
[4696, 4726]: 4717.6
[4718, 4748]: 4732.2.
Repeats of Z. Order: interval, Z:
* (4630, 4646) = 27.3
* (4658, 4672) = 26.1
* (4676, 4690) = 26.8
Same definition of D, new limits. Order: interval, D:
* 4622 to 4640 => 5.35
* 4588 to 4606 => 5.57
